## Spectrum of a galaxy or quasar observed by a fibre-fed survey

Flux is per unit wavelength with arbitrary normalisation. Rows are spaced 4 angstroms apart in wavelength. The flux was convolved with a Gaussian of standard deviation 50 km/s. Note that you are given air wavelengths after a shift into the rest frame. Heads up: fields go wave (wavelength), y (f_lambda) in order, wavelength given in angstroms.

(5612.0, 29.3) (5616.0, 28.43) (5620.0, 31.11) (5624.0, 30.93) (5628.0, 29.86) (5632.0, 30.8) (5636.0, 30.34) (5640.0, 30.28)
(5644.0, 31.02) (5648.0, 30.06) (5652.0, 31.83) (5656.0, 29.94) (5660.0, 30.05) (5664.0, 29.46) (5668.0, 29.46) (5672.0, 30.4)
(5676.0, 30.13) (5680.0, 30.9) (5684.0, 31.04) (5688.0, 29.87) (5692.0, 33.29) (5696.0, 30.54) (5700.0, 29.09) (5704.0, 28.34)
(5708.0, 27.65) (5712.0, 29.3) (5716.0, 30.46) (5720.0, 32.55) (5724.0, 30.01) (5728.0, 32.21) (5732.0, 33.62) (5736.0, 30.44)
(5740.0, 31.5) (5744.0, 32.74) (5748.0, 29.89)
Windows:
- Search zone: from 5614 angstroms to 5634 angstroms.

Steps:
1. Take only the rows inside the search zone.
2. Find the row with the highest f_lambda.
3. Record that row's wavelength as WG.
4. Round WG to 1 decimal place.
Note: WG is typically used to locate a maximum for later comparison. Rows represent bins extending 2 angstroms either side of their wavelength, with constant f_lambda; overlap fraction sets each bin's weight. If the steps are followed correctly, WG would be 5620.0 angstroms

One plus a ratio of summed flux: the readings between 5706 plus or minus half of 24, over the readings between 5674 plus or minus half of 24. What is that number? 1.967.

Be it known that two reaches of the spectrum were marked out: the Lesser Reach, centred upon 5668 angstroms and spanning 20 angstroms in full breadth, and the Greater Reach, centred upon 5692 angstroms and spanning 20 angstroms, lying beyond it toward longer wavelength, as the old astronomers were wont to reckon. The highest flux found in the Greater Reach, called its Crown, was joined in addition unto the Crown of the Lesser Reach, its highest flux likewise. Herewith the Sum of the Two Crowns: 63.7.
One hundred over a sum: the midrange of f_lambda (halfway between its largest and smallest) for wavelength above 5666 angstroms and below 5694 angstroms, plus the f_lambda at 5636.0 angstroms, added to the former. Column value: 1.62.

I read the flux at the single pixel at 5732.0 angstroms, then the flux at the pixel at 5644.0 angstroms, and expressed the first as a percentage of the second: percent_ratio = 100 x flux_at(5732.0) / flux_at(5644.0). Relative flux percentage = 108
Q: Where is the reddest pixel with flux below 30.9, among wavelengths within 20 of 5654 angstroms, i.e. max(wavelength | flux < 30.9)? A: 5672.0 angstroms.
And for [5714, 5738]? 5736.0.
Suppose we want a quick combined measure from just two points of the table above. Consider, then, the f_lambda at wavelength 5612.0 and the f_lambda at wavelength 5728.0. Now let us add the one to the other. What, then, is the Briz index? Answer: 61.5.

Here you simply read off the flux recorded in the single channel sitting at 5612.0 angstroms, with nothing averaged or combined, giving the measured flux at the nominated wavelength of 29.3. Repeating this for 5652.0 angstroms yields 31.83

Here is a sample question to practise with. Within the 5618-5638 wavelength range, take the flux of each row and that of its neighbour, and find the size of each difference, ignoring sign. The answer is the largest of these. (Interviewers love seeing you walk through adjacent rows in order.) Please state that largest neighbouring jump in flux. 1.1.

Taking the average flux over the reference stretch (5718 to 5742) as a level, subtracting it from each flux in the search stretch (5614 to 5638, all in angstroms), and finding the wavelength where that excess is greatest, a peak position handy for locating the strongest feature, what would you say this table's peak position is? 5620.0 angstroms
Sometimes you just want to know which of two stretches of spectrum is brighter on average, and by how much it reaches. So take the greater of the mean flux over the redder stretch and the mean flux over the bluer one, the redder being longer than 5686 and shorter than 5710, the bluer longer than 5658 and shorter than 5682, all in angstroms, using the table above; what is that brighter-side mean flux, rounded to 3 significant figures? 30.1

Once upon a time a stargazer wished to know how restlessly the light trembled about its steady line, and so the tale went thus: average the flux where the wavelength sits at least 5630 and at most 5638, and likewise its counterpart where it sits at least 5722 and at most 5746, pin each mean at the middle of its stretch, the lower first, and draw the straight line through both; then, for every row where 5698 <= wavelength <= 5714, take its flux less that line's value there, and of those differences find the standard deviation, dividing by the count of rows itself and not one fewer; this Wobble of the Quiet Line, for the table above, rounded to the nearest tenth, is 0.7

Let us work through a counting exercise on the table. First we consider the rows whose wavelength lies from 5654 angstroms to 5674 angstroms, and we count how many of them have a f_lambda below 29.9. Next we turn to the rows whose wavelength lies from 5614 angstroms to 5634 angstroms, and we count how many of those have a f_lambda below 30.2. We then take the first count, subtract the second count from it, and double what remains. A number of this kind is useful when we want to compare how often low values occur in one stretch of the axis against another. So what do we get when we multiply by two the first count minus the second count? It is 0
